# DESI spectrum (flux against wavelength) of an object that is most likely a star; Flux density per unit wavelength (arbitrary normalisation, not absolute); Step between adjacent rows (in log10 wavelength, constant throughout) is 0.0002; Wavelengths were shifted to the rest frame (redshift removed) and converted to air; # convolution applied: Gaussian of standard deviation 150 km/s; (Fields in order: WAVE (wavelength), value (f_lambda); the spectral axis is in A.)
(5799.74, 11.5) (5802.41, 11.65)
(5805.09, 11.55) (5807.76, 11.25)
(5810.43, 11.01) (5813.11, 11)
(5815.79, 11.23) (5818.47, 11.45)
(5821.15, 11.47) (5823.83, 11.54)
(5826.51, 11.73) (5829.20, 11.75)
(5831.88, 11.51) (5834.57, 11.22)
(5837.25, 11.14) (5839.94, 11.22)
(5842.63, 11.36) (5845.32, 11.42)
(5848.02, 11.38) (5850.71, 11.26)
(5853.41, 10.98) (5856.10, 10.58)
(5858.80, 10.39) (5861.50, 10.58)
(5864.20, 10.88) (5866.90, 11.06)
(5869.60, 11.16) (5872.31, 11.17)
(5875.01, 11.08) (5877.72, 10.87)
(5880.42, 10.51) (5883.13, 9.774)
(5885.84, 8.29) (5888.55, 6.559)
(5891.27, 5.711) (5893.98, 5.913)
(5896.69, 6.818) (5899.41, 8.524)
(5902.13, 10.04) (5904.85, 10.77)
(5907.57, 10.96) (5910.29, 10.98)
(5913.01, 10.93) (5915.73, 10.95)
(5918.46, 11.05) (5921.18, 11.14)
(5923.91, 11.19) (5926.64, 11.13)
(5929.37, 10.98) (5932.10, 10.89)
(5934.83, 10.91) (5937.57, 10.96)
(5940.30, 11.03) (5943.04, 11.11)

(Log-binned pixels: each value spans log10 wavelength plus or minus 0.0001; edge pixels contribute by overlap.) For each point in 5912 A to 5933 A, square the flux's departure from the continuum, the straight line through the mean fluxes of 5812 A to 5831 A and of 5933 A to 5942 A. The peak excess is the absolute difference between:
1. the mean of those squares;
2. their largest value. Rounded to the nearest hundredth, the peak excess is 0.02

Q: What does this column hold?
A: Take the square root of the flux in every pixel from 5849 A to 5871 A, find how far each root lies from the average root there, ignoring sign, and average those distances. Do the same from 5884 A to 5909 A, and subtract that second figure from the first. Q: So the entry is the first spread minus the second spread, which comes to -0.26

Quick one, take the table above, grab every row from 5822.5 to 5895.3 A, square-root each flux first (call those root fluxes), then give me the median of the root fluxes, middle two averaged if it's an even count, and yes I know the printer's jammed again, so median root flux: 3.33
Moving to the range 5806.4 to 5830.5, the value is 3.38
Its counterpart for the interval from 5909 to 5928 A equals 3.32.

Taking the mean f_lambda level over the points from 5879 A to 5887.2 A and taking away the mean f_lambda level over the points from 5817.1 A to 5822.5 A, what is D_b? -1.9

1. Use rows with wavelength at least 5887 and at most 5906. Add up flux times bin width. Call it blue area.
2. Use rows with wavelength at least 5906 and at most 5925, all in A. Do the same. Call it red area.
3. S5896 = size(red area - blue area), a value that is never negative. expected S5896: 63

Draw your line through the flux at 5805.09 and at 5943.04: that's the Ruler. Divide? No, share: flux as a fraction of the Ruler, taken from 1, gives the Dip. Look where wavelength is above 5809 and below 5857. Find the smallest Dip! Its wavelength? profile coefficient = 5829.20 A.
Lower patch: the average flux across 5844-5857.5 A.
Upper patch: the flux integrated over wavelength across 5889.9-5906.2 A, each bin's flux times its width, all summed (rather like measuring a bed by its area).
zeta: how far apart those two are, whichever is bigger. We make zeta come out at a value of 119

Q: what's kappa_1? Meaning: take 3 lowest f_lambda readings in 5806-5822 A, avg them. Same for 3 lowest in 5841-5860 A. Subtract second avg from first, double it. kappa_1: 0.86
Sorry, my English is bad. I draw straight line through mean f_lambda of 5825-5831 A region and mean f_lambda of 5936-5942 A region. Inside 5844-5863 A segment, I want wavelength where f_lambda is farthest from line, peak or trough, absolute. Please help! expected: 5858.80 A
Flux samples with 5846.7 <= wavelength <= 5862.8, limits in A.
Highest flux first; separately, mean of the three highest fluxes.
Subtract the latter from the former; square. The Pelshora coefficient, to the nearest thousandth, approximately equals 0.030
